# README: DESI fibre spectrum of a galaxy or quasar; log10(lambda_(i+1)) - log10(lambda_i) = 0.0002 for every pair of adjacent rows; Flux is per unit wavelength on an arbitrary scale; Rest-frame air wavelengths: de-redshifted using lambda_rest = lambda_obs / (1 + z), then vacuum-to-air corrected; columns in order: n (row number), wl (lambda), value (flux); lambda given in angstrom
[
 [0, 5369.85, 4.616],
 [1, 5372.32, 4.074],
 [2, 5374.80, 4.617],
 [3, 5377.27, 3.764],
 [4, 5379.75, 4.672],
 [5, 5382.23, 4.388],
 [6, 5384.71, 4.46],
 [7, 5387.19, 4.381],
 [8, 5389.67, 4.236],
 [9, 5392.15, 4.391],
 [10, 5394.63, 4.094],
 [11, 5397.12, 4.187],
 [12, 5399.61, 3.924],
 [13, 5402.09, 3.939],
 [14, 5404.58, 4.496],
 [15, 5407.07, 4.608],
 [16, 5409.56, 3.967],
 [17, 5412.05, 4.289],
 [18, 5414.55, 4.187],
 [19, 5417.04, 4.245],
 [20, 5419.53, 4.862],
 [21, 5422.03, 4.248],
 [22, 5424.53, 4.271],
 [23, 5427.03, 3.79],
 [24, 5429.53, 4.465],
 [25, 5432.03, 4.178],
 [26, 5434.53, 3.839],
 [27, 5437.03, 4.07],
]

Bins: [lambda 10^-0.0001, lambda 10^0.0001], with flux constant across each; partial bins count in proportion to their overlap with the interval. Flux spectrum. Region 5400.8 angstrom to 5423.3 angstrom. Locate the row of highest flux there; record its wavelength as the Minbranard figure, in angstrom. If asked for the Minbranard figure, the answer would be 5419.53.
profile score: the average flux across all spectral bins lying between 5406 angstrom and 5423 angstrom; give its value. 4.34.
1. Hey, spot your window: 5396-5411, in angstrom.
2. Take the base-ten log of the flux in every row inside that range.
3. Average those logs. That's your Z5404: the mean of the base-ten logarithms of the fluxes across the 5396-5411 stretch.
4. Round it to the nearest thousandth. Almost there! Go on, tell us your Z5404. 0.621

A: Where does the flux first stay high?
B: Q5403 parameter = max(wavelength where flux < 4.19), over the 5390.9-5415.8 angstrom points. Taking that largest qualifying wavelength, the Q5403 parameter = 5414.55 angstrom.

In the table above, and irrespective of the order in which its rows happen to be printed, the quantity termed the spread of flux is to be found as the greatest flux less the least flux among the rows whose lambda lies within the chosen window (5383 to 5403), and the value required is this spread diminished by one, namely -0.5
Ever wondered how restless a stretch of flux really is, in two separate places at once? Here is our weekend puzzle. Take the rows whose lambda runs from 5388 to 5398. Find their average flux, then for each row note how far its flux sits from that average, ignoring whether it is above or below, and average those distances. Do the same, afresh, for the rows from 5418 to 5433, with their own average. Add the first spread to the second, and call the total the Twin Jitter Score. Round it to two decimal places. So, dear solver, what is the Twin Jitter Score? 0.33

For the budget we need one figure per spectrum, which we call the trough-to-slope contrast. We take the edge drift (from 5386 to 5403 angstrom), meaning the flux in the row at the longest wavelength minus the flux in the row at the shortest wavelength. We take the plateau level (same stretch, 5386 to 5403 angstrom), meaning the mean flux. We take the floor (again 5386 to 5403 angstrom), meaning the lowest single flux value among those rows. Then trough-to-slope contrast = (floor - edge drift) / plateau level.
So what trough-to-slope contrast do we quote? 1.05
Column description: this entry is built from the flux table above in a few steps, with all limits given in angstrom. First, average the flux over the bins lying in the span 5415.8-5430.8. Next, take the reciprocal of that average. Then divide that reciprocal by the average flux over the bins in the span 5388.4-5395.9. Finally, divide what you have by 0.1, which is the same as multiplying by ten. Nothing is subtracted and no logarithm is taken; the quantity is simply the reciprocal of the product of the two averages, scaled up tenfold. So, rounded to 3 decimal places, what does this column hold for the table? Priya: 0.547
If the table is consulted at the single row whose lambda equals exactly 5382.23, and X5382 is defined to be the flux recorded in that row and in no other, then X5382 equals 4.388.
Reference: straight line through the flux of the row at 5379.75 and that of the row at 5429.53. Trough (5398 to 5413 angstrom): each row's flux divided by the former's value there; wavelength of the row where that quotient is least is 5399.61 angstrom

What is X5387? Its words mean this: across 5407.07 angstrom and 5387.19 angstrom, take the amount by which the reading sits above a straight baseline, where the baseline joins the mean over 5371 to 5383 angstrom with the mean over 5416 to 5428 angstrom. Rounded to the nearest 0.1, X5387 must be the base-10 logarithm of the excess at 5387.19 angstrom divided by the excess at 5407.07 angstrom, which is -0.6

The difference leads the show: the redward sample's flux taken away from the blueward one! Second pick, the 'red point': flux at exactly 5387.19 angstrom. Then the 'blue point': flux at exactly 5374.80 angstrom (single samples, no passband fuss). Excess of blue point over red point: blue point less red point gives 0.2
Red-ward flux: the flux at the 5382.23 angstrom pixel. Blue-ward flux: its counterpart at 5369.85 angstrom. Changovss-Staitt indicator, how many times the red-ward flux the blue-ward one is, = 1.05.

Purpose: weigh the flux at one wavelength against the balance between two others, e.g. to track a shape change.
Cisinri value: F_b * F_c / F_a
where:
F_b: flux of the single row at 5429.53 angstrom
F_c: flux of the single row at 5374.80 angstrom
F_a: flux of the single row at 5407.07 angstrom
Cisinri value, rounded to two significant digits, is 4.5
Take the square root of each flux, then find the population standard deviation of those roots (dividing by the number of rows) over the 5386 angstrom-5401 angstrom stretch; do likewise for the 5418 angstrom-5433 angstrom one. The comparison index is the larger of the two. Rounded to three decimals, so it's 0.077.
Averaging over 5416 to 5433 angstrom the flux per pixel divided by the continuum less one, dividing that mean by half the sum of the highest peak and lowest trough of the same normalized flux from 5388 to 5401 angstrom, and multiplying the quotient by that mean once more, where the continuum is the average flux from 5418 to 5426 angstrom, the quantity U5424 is -0.02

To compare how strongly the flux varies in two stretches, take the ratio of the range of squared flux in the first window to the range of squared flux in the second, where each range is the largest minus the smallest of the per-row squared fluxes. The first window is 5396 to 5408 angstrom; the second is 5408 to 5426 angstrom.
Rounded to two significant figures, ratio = 0.74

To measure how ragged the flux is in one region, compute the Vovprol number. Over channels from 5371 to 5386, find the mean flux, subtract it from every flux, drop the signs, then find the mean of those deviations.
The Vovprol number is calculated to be 0.27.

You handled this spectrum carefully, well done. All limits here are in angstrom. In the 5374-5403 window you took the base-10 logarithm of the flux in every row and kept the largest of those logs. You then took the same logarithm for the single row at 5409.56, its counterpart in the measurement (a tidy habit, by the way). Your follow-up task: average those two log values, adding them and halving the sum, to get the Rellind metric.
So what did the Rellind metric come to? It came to 0.63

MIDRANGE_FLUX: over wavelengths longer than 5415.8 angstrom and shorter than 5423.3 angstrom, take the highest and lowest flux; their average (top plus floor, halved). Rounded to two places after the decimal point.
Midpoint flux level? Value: 4.55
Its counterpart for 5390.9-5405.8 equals 4.21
